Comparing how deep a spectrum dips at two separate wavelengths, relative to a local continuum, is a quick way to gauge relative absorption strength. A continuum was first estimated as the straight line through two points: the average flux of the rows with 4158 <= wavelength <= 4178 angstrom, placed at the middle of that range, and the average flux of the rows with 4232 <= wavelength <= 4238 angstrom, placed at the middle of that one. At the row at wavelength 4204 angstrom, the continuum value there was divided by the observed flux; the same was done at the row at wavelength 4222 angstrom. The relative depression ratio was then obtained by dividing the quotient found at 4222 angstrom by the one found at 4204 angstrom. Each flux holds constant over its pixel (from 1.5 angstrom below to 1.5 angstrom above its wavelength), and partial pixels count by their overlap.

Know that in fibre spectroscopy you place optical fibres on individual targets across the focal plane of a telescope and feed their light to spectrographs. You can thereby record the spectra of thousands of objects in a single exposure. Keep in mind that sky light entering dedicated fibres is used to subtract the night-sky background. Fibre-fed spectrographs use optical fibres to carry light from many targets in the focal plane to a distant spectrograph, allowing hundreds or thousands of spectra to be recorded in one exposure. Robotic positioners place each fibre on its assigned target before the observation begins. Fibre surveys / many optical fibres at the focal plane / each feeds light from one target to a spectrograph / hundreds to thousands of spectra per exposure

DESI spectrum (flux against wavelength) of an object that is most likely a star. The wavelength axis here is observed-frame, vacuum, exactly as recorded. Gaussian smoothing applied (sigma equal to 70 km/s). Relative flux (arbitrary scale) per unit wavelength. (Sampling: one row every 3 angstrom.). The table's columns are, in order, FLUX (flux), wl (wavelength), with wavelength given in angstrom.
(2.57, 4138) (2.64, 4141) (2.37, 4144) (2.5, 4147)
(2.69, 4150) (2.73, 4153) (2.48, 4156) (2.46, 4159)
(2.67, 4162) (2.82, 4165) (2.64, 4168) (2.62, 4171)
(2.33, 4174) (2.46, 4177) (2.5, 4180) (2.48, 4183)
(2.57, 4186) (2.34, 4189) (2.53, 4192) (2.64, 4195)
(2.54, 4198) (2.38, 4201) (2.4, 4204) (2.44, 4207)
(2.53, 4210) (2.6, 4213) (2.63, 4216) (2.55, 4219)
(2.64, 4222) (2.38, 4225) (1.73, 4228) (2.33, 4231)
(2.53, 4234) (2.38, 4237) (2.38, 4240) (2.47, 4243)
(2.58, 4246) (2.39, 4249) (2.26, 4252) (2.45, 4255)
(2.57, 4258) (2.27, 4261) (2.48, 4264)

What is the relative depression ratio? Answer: 0.90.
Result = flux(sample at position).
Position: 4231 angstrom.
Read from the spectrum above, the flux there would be 2.33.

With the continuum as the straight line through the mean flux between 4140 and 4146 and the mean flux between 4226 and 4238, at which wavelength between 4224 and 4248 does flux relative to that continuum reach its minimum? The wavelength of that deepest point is 4228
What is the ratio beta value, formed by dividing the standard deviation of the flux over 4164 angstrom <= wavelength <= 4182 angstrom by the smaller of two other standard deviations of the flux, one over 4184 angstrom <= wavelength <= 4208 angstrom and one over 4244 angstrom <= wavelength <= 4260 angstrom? 1.6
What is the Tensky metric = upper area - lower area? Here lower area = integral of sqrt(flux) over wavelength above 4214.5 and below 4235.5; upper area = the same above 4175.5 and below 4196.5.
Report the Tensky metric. 0.76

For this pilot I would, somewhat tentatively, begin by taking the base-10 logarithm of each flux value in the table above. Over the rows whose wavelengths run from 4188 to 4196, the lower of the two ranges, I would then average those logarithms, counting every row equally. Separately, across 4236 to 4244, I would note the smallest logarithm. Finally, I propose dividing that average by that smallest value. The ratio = 1.06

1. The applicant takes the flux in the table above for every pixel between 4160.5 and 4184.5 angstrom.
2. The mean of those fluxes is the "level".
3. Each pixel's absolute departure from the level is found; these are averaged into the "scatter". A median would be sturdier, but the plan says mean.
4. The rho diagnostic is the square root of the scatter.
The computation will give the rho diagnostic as 0.35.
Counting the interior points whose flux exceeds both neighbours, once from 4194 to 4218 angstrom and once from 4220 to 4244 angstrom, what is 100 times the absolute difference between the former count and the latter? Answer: 100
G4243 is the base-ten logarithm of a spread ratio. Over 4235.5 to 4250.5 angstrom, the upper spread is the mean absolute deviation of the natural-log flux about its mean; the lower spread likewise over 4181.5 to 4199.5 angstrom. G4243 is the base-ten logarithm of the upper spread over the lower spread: -0.02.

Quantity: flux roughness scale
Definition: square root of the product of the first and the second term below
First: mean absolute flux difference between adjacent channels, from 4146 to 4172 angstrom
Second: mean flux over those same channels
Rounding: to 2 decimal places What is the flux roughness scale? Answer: 0.59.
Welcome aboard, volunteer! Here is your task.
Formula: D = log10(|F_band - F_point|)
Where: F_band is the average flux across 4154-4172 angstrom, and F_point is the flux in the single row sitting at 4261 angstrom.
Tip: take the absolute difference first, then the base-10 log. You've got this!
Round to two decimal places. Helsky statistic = -0.46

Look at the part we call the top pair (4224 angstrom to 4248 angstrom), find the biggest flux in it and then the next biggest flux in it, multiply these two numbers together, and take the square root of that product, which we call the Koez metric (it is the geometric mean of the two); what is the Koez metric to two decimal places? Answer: 2.55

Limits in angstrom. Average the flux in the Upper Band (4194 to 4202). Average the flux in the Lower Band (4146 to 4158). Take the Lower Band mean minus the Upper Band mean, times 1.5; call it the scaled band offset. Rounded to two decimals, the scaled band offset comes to 0.12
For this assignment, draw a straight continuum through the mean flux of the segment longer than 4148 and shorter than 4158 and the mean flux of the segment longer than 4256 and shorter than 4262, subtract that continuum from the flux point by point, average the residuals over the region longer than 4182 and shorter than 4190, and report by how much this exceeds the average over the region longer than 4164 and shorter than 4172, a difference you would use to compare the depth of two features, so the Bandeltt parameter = -0.19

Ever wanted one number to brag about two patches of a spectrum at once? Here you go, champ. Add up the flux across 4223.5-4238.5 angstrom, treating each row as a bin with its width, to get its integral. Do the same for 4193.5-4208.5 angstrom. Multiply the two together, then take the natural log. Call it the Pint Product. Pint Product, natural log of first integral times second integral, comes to 7.14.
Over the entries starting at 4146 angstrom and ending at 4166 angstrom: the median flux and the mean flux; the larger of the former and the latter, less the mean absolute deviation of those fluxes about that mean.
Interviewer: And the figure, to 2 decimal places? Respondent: 2.55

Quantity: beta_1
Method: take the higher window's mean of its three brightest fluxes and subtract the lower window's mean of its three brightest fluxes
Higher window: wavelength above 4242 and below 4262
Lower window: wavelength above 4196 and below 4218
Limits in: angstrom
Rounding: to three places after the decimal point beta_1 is -0.050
